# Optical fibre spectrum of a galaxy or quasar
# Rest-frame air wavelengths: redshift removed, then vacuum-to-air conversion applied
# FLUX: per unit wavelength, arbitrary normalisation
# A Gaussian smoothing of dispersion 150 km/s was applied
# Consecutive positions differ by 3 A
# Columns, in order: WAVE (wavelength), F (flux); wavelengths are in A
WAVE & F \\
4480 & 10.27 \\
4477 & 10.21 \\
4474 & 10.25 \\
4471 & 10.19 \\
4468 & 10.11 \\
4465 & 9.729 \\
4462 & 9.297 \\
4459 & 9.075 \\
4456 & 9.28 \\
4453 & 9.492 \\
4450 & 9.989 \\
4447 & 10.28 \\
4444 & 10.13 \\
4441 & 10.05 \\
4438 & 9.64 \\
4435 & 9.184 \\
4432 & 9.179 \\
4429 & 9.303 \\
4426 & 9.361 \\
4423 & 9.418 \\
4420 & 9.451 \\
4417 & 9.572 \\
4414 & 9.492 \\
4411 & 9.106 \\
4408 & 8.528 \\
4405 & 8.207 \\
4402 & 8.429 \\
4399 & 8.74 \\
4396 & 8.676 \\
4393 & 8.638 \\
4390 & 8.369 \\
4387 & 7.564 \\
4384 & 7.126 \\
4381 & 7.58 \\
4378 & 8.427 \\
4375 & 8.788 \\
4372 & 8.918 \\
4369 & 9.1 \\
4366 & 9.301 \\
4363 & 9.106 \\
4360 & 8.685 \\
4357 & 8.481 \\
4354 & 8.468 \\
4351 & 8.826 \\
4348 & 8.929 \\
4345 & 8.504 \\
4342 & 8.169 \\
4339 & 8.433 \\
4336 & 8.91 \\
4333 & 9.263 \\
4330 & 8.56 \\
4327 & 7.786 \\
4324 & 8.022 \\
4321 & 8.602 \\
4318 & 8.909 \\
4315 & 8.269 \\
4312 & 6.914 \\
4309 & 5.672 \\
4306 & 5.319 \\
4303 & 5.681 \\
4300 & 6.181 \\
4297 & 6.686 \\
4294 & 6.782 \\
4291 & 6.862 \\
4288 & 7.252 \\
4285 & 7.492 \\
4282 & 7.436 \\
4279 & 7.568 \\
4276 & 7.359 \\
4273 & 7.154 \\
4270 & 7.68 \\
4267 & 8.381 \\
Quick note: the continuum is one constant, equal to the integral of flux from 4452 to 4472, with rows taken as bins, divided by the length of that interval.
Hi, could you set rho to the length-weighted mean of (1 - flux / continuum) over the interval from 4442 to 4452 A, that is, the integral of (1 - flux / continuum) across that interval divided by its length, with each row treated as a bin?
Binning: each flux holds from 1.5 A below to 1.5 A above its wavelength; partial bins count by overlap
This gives -0.05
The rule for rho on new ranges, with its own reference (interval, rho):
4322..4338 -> 0.11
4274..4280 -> 0.22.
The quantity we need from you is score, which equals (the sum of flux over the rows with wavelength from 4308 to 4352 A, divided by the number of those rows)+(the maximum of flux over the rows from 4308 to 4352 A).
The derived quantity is 17.5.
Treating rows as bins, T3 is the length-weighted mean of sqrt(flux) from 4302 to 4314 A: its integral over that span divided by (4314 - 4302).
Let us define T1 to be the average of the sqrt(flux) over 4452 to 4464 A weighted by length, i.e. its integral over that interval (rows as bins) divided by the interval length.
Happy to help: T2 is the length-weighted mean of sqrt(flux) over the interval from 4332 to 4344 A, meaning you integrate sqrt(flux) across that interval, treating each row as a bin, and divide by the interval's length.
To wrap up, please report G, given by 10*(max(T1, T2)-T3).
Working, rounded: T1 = 3.05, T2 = 2.94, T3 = 2.45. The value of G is 6.0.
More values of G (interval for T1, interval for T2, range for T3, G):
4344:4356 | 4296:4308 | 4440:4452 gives -2.3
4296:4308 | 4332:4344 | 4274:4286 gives 2.1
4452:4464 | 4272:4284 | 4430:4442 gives -0.3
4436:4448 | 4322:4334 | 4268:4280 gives 4.3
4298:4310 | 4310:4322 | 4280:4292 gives 1.3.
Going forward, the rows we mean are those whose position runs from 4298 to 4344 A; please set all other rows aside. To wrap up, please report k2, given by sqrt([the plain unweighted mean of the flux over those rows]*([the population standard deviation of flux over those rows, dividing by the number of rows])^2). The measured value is 3.6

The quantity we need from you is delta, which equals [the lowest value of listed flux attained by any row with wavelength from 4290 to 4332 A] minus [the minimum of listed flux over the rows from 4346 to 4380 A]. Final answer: -3.1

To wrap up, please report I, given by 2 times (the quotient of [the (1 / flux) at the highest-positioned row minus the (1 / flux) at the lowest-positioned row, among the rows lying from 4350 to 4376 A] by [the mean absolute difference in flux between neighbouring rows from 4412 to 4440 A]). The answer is 0.01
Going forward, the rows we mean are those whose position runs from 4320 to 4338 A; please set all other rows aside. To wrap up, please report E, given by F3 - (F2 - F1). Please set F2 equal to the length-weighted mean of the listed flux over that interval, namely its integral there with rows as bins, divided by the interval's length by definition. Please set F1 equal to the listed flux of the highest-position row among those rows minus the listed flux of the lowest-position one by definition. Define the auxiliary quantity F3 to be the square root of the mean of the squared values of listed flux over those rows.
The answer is 0.3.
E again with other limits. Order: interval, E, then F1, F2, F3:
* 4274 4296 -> -0.6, -0.6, 7.2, 7.3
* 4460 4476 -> 1.0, 1.0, 9.9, 9.9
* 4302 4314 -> 1.2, 1.2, 6.0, 5.9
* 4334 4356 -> -0.4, -0.4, 8.6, 8.6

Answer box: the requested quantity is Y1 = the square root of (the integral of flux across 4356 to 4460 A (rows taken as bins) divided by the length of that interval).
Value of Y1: 3.00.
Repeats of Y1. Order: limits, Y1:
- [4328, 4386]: 2.93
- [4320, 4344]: 2.91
